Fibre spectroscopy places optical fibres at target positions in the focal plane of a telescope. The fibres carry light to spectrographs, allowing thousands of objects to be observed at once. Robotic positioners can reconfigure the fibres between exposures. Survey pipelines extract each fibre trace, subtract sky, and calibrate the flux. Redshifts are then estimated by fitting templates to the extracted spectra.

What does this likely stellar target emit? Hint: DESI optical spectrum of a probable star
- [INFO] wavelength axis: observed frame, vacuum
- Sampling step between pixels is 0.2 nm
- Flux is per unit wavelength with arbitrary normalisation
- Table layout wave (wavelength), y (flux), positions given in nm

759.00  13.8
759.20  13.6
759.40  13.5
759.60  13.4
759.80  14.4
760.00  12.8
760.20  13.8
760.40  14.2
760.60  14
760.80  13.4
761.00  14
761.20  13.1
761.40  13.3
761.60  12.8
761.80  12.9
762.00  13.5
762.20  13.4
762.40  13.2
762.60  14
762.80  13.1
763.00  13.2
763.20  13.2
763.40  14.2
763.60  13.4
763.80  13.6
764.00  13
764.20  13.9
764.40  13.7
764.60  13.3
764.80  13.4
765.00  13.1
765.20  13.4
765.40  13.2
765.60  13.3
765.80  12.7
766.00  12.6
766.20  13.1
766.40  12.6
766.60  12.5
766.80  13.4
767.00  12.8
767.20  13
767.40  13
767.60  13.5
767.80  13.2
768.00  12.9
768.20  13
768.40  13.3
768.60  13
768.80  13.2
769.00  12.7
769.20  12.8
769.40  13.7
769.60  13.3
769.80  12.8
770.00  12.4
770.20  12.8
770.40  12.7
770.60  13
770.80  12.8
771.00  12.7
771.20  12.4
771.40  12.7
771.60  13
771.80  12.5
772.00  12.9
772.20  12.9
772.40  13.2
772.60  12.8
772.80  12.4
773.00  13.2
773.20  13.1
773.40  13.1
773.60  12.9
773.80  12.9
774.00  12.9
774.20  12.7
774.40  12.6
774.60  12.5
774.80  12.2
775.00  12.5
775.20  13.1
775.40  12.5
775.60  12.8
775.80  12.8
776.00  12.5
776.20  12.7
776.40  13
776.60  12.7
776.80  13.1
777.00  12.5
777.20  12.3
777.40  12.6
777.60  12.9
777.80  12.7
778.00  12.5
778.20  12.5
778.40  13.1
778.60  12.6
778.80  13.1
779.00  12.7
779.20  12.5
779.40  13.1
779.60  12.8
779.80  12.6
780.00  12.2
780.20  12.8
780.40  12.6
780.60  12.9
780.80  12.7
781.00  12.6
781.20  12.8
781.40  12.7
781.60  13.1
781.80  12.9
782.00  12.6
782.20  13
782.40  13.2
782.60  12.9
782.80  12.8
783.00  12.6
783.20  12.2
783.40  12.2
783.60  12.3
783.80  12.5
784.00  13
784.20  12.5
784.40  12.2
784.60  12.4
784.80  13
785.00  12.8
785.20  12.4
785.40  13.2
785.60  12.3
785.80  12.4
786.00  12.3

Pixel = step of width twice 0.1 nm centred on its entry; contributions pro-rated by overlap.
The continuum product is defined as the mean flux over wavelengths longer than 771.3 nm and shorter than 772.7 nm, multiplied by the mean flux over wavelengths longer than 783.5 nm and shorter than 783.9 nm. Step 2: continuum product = 159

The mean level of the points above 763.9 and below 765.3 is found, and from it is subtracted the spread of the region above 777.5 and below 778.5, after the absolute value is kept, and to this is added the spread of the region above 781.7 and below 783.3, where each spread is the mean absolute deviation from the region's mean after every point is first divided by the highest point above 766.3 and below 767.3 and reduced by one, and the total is 13.40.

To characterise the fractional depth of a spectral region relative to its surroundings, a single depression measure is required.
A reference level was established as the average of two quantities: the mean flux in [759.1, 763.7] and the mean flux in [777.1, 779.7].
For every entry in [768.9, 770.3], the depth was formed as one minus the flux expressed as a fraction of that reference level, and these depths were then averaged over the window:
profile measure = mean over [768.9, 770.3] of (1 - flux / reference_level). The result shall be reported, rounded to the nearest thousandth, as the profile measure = 0.014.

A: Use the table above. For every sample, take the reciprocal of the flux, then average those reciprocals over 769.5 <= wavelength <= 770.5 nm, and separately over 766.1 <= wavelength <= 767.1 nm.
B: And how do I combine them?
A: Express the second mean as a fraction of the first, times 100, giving 99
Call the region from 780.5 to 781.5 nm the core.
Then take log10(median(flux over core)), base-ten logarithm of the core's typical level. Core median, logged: 1.10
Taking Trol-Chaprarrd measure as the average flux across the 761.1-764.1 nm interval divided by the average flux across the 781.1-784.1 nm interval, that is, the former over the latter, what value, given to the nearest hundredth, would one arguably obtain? 1.05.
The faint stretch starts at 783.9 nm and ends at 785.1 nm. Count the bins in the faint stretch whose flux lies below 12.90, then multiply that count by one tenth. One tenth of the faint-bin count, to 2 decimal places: 0.40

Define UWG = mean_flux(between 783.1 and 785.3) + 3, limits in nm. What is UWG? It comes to 15.5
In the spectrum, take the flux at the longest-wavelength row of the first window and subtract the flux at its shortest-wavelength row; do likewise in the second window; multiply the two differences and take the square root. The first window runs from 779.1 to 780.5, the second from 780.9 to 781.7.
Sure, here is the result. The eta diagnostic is 0.22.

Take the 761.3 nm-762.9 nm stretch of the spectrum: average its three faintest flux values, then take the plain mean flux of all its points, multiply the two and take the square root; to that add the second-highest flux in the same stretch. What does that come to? 26.6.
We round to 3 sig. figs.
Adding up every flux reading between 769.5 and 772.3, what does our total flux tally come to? 179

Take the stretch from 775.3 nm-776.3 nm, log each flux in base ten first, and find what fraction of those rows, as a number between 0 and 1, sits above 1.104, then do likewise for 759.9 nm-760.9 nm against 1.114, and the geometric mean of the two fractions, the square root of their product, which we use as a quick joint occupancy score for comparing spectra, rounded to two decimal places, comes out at 0.57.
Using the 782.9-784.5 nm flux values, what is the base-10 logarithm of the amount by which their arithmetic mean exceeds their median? -1.4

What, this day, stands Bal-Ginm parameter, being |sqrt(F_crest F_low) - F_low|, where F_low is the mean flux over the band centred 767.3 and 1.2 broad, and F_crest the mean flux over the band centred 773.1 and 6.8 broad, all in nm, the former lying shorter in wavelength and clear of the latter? 0.19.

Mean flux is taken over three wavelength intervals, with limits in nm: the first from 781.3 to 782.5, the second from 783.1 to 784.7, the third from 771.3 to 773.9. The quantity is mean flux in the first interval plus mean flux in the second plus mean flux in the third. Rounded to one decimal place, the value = 38.2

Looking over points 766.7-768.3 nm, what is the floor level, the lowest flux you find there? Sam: 12.8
